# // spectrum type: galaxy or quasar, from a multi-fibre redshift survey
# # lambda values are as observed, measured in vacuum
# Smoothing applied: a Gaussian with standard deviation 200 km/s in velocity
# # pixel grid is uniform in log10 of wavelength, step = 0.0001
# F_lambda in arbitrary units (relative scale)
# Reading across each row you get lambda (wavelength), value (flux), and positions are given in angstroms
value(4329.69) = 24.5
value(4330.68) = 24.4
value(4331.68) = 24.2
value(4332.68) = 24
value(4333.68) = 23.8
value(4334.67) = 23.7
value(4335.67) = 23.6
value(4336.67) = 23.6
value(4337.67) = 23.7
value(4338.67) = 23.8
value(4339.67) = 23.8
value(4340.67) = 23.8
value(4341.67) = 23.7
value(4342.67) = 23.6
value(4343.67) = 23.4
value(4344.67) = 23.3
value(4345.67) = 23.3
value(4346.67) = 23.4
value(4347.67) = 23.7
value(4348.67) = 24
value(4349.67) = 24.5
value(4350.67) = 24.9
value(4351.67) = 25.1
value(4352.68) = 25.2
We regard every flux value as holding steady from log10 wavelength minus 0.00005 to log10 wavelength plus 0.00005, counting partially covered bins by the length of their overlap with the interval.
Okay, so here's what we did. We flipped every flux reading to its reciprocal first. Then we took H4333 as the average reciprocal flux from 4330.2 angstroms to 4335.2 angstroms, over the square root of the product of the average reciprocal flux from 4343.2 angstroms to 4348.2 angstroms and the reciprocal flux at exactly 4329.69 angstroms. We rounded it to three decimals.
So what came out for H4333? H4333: 0.997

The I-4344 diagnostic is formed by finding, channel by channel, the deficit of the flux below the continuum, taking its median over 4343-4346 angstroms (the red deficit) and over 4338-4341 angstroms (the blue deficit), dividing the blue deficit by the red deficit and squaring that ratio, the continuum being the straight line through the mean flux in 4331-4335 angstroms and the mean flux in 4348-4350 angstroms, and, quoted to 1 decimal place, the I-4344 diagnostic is 0.1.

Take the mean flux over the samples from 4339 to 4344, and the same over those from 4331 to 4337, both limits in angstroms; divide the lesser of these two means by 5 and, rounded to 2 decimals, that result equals 4.73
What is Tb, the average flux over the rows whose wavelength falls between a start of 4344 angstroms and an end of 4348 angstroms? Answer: 23.4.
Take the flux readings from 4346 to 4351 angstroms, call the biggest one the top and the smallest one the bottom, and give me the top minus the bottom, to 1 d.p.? 1.5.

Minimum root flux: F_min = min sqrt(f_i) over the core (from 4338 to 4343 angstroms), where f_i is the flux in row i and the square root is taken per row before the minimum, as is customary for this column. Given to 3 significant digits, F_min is 4.86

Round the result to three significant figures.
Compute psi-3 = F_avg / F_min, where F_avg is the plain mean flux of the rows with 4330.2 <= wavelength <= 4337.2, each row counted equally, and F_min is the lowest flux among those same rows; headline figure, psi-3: 1.01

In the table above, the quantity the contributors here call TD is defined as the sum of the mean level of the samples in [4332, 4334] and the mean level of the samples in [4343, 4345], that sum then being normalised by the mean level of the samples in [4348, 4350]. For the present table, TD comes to 1.95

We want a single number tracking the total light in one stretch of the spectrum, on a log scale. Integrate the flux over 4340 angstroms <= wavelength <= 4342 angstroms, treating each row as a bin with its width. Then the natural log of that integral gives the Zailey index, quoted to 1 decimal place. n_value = 3.9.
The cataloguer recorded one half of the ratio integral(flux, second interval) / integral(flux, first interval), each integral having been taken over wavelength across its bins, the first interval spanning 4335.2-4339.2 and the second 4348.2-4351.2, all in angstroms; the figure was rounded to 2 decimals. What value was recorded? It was 0.39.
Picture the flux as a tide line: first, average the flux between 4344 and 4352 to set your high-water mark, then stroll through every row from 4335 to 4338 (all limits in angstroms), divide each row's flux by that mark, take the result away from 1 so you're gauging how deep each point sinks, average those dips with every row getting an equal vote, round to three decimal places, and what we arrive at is 0.016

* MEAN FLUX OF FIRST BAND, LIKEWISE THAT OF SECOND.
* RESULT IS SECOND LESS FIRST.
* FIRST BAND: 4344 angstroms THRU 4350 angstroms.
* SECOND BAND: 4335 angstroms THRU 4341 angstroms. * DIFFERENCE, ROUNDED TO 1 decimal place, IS 0.0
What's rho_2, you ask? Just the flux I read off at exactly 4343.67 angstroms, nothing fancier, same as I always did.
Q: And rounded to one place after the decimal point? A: 23.4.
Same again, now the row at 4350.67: 24.9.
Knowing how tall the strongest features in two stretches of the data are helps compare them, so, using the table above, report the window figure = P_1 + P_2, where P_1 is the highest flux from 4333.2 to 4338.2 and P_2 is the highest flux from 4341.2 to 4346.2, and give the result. 47.5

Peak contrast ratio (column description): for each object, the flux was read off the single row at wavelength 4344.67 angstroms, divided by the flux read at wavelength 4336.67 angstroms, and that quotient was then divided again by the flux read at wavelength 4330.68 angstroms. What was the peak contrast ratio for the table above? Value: 0.040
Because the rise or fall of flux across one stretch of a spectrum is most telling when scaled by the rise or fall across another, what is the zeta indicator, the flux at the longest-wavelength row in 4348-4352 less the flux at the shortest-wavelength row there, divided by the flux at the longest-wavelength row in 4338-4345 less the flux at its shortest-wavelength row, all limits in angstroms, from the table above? -2.2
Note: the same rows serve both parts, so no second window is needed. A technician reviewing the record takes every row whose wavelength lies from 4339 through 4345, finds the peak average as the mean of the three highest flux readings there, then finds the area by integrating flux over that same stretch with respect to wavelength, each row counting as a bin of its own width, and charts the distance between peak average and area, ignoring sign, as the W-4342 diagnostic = 118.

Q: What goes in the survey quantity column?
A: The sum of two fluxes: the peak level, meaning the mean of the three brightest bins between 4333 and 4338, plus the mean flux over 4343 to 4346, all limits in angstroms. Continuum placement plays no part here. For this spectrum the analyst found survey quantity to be 47.1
